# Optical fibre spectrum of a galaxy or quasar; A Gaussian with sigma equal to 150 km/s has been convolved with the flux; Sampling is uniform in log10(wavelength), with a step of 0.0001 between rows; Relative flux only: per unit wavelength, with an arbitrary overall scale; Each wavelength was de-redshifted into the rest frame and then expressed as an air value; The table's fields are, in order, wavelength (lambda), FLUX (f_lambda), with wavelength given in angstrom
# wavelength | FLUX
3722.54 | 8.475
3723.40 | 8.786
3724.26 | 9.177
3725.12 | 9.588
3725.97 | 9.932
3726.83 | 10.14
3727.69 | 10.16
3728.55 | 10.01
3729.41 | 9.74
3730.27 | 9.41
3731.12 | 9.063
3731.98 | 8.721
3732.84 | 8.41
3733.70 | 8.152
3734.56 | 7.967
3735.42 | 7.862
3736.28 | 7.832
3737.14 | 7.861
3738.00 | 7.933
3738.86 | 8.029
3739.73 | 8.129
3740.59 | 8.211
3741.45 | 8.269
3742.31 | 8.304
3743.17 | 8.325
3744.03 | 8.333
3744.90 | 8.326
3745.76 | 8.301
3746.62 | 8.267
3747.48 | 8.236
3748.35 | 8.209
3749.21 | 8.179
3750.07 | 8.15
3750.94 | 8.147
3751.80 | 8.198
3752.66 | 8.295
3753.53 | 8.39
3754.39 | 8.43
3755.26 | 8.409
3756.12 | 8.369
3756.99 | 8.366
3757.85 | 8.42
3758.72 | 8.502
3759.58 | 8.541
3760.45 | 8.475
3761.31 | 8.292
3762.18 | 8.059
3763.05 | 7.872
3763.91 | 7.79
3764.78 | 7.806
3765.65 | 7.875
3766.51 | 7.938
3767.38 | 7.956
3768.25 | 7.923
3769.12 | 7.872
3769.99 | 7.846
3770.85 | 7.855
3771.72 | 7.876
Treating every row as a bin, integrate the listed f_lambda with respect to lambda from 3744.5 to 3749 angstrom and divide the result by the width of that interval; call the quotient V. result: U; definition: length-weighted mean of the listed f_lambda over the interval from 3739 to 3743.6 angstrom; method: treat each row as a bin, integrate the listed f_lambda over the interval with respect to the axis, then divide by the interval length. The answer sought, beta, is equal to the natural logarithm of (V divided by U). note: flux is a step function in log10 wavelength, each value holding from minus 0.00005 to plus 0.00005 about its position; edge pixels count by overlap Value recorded 0.00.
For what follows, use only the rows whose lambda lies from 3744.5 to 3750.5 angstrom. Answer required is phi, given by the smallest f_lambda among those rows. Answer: 8.15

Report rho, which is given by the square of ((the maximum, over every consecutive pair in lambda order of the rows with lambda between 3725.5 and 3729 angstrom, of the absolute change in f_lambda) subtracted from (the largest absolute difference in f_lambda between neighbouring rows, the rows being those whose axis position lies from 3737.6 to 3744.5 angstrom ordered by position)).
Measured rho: 0.01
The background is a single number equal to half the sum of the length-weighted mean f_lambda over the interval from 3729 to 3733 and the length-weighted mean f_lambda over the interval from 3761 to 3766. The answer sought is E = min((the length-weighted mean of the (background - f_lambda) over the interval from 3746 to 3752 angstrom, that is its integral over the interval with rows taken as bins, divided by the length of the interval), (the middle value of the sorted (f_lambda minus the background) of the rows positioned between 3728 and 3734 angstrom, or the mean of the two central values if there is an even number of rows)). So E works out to 0.33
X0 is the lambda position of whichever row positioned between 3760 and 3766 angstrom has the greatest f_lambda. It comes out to 3760.45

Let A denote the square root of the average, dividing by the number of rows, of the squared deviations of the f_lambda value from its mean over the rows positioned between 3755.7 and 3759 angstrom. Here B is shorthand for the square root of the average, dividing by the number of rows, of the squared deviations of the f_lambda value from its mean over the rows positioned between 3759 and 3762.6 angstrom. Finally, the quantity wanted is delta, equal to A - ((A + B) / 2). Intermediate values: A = 0.055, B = 0.19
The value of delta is -0.07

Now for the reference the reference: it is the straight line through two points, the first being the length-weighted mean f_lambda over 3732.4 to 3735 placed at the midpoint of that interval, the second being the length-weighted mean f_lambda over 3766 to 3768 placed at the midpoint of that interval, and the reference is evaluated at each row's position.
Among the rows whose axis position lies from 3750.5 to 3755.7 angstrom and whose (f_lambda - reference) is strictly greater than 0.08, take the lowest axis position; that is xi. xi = 3750.94 angstrom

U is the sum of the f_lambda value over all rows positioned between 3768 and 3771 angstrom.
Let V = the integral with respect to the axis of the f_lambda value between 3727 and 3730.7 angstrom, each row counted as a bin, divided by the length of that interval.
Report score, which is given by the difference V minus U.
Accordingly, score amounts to -21.6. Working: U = 31.5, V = 9.9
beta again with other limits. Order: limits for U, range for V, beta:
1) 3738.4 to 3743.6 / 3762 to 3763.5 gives -0.03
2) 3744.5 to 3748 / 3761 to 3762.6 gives -0.02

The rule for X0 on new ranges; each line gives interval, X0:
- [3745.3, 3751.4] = 3745.76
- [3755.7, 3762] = 3759.58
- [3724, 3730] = 3727.69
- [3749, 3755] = 3754.39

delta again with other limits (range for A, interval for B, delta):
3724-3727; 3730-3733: 0.00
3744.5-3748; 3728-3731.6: -0.16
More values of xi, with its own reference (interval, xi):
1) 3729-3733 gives 3729.41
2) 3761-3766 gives 3761.31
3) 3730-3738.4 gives 3730.27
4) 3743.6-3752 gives 3744.03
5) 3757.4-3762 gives 3757.85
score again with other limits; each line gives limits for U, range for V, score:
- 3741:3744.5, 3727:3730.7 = -23.4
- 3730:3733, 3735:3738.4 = -27.7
